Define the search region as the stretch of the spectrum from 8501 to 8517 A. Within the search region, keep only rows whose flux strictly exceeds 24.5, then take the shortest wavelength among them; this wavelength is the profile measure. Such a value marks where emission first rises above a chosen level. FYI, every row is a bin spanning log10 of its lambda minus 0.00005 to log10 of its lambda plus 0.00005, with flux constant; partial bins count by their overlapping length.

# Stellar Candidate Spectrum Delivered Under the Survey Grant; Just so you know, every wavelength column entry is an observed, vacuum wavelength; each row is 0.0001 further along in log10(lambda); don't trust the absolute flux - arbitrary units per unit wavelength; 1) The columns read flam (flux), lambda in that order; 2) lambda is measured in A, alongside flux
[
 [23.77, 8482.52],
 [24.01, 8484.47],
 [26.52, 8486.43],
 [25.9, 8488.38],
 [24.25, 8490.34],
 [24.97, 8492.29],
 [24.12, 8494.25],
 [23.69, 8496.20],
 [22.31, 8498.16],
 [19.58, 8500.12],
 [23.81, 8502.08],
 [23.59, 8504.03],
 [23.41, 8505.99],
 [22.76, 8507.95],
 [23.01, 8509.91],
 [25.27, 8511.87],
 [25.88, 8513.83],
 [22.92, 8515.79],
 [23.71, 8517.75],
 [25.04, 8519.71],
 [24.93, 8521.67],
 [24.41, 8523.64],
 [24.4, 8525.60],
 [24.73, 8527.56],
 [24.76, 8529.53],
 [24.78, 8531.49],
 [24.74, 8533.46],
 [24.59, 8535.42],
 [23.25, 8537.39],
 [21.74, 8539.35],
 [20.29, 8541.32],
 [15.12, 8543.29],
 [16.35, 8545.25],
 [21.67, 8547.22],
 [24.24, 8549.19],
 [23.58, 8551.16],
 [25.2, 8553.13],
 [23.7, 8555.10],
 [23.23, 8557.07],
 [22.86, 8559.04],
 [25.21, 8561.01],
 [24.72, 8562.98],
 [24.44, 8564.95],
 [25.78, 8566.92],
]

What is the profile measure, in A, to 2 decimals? 8511.87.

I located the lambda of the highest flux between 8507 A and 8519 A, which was 8513.83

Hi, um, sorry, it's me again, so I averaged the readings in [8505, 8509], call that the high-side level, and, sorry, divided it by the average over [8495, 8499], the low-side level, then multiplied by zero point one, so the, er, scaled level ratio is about 0.100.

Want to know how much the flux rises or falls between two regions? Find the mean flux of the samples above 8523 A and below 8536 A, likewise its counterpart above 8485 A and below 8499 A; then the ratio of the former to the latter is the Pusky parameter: 1.00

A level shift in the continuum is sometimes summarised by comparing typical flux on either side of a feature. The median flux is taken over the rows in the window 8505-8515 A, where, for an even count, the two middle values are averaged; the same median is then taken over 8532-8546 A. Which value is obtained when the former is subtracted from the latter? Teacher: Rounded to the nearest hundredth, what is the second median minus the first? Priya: -1.67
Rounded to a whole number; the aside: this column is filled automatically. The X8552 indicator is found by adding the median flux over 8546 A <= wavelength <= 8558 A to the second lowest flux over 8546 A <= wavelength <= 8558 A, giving 47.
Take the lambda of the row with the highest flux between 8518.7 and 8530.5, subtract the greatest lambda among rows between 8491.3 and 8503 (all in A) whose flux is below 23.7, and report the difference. 19.6 A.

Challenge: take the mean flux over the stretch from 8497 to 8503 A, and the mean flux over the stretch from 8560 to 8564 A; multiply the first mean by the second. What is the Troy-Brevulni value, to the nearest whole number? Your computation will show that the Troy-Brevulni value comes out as 547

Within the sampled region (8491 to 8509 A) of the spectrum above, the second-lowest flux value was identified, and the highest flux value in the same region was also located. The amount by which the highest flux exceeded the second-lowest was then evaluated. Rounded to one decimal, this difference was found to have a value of 2.7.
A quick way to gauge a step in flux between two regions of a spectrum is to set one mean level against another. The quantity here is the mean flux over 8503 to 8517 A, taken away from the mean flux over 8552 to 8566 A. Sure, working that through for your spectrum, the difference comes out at 0.4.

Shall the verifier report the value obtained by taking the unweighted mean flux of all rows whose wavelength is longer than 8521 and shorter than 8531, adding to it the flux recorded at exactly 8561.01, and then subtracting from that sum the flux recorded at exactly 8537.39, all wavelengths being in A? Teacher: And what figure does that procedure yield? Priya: 27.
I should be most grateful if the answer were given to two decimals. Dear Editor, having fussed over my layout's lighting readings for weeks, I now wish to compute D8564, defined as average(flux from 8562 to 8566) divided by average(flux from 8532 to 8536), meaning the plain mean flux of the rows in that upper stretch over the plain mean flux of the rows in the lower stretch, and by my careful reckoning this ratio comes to 1.00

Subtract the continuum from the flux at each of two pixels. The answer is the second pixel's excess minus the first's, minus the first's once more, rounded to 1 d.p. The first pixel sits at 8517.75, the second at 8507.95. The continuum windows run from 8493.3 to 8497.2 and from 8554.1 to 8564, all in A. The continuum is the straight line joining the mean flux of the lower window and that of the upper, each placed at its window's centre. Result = -0.7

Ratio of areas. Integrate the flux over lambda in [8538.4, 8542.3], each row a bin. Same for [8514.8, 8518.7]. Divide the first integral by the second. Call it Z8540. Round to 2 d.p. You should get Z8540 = 0.90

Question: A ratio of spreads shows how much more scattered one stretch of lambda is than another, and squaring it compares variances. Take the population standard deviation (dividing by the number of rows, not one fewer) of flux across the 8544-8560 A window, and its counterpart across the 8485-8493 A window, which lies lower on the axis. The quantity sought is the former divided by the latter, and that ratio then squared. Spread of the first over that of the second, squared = 8.6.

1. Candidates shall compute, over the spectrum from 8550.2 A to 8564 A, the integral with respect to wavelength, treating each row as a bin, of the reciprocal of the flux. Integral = 0.57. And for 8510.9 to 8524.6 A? 0.56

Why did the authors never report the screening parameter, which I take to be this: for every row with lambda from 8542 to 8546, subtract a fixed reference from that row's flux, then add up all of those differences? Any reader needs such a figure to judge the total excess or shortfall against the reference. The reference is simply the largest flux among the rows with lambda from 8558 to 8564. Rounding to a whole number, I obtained -19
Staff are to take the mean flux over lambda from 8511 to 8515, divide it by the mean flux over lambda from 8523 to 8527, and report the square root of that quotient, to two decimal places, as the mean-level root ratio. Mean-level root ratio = 1.02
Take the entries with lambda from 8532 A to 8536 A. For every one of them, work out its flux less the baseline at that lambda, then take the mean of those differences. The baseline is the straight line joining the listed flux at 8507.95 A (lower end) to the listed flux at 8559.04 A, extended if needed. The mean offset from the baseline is 1.9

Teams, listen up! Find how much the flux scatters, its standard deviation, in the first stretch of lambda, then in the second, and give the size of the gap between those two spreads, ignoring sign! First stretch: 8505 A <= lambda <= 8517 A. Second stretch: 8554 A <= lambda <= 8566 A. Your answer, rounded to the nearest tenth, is 0.4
